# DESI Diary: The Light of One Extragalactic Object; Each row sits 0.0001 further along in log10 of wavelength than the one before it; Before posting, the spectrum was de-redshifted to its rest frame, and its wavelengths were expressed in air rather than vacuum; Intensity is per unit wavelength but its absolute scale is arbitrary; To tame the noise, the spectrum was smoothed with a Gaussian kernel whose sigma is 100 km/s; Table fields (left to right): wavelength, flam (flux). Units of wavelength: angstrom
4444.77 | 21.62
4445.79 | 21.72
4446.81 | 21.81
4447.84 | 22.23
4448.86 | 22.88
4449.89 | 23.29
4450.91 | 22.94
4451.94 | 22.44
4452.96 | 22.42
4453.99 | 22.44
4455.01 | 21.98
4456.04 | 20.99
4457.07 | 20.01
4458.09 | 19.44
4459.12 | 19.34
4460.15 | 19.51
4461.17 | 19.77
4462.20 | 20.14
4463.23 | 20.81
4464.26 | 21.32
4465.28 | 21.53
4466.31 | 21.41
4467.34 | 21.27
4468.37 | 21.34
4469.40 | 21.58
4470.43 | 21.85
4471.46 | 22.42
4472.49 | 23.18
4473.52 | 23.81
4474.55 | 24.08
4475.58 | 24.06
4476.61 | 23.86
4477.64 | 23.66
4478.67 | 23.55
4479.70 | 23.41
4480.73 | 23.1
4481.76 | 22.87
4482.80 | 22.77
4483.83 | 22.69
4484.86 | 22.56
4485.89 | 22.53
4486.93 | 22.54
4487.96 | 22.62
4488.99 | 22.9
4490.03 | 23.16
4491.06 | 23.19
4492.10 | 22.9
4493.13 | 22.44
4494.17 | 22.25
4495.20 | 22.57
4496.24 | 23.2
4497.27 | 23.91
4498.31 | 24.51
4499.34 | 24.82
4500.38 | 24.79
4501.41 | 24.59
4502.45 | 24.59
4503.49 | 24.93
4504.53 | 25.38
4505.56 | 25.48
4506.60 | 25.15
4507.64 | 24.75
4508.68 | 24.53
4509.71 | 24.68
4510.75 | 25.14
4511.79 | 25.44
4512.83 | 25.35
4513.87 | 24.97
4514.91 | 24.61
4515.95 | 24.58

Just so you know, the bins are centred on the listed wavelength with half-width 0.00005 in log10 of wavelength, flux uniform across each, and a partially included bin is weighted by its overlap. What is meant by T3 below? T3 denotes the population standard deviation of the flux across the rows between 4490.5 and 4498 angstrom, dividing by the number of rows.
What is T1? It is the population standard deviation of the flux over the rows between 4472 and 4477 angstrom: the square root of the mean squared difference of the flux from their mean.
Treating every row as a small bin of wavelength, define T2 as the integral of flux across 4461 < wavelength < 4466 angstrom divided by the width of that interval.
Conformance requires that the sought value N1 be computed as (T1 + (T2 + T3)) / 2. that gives 10.8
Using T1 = 0.327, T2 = 20.8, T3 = 0.53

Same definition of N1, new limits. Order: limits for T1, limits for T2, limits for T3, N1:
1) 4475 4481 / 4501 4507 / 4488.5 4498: 12.9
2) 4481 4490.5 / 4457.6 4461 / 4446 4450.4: 10.1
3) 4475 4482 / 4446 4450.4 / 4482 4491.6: 11.6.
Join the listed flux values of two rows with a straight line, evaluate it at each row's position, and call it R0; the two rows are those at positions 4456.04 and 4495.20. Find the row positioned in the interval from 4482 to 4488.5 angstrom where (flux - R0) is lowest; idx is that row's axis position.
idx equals 4486.93 angstrom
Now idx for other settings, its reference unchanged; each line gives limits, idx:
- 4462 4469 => 4462.20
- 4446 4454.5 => 4446.81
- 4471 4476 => 4471.46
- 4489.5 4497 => 4494.17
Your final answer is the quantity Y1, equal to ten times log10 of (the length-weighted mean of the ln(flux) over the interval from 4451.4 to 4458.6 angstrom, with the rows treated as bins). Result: 4.86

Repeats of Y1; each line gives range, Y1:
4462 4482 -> 4.93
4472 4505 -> 4.99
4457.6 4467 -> 4.79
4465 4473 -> 4.89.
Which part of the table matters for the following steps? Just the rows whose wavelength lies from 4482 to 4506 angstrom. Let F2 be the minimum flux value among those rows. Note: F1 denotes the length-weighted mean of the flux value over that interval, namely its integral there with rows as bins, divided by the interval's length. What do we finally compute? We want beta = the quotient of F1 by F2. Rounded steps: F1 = 23.5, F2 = 22.25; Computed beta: 1.06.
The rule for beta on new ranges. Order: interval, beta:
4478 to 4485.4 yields 1.02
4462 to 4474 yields 1.08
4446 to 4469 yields 1.10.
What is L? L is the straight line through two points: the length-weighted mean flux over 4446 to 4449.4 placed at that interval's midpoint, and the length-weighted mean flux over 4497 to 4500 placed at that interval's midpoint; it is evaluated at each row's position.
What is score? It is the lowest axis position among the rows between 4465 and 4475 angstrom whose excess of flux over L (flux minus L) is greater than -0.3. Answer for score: 4472.49 angstrom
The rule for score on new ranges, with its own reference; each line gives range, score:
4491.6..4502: 4498.31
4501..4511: 4501.41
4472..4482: 4472.49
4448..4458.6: 4448.86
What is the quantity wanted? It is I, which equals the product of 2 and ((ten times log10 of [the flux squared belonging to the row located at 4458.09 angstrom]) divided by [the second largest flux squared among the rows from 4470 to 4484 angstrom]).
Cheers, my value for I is 0.089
